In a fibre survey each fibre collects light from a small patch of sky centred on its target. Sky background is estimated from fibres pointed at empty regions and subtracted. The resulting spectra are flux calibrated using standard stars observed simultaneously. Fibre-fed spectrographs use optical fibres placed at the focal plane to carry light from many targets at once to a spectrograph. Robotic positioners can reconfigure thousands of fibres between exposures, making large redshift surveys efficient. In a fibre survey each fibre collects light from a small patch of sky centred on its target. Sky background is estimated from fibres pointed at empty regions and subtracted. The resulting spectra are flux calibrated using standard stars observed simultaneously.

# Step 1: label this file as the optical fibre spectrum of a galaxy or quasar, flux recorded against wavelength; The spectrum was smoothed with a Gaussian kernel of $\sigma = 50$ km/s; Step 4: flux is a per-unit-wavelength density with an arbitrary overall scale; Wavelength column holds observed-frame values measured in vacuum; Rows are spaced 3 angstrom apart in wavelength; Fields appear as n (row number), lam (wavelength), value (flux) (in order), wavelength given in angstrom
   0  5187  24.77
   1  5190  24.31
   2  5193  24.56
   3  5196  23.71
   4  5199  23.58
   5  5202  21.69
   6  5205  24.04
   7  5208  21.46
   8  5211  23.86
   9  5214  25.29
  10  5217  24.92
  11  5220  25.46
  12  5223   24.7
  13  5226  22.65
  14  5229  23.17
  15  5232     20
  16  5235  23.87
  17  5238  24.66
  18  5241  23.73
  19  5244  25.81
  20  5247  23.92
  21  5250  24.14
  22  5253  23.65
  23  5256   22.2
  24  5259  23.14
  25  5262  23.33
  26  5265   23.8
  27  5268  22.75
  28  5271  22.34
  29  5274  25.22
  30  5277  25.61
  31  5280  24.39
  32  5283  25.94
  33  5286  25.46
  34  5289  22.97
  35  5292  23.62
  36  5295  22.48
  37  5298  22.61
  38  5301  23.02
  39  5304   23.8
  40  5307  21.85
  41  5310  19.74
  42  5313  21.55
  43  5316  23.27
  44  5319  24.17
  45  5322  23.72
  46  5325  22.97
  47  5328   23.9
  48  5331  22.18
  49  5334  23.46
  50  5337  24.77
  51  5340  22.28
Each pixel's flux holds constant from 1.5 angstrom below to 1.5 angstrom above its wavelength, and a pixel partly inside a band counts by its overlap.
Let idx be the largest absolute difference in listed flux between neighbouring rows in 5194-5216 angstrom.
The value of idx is 2.6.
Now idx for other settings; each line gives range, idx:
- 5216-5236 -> 3.9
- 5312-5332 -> 1.7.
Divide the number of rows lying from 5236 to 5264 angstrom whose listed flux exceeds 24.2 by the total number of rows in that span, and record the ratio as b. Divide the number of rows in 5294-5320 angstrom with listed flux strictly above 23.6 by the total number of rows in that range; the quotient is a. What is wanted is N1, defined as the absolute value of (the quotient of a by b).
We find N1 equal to 1.0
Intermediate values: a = 0.2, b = 0.22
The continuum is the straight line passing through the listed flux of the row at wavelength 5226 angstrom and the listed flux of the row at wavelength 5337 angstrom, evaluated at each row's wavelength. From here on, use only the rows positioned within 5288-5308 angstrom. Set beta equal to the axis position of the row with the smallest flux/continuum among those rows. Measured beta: 5307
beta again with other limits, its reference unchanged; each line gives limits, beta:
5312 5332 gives 5313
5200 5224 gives 5208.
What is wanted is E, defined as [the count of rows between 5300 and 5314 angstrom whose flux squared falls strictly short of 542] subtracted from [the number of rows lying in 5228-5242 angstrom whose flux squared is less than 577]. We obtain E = 0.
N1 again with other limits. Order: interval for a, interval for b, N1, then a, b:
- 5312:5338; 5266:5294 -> 0.8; 0.4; 0.56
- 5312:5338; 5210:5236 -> 1.0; 0.4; 0.44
